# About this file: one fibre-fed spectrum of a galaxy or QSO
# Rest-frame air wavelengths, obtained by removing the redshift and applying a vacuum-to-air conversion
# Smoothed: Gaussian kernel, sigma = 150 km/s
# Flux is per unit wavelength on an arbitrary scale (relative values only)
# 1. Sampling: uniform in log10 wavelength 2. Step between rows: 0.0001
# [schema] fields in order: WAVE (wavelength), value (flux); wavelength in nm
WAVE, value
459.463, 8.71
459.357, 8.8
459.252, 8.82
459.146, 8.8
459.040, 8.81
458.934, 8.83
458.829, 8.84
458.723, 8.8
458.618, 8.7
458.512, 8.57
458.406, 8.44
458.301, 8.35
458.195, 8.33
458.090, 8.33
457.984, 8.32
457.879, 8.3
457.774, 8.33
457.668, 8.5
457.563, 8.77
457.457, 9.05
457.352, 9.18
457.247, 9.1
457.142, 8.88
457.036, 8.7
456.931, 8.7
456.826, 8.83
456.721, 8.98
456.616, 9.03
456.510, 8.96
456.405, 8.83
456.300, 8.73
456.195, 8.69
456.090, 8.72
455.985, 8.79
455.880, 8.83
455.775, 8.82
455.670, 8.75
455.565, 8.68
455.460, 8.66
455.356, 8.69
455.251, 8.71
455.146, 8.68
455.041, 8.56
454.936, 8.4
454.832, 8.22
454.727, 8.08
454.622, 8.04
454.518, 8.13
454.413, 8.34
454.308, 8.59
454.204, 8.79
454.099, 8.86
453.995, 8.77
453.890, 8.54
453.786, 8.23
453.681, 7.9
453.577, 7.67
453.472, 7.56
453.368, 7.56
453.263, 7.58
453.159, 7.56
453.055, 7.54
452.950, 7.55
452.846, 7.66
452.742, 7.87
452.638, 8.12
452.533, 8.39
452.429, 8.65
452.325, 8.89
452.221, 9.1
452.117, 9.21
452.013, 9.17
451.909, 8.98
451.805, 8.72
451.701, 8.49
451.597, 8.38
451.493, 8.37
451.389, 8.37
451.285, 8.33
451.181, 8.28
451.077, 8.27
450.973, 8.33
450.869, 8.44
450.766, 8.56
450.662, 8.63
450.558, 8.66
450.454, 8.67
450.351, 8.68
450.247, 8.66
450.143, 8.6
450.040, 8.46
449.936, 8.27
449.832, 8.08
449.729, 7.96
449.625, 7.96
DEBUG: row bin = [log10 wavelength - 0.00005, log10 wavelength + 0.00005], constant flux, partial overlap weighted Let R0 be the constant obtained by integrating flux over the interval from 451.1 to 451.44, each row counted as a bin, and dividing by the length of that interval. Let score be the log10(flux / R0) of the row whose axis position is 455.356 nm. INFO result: 0.019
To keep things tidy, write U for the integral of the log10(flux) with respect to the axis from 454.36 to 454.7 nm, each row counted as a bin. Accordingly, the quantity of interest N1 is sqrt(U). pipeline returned 0.556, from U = 0.31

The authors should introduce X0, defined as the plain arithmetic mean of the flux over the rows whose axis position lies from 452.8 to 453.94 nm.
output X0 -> 7.76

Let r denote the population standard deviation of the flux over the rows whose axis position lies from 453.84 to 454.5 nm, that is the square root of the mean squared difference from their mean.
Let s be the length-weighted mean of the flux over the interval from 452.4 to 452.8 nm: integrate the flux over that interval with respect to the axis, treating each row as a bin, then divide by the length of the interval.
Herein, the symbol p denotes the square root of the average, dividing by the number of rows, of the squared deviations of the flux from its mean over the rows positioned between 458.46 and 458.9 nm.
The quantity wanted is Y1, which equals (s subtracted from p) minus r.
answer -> -8.3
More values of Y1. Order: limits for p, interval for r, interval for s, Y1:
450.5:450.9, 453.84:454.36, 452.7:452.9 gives -7.8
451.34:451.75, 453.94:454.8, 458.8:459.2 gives -9.1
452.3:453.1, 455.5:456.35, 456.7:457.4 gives -8.5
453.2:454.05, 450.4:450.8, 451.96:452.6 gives -8.5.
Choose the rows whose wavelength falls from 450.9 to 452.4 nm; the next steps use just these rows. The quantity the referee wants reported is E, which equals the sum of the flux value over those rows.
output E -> 121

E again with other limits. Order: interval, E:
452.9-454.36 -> 113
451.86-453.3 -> 116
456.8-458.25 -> 121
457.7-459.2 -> 120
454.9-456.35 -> 122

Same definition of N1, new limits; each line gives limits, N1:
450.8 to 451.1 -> 0.527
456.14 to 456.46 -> 0.549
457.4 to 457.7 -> 0.532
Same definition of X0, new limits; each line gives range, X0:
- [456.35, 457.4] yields 8.92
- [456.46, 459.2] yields 8.71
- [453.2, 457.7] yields 8.56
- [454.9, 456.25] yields 8.69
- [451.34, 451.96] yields 8.55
